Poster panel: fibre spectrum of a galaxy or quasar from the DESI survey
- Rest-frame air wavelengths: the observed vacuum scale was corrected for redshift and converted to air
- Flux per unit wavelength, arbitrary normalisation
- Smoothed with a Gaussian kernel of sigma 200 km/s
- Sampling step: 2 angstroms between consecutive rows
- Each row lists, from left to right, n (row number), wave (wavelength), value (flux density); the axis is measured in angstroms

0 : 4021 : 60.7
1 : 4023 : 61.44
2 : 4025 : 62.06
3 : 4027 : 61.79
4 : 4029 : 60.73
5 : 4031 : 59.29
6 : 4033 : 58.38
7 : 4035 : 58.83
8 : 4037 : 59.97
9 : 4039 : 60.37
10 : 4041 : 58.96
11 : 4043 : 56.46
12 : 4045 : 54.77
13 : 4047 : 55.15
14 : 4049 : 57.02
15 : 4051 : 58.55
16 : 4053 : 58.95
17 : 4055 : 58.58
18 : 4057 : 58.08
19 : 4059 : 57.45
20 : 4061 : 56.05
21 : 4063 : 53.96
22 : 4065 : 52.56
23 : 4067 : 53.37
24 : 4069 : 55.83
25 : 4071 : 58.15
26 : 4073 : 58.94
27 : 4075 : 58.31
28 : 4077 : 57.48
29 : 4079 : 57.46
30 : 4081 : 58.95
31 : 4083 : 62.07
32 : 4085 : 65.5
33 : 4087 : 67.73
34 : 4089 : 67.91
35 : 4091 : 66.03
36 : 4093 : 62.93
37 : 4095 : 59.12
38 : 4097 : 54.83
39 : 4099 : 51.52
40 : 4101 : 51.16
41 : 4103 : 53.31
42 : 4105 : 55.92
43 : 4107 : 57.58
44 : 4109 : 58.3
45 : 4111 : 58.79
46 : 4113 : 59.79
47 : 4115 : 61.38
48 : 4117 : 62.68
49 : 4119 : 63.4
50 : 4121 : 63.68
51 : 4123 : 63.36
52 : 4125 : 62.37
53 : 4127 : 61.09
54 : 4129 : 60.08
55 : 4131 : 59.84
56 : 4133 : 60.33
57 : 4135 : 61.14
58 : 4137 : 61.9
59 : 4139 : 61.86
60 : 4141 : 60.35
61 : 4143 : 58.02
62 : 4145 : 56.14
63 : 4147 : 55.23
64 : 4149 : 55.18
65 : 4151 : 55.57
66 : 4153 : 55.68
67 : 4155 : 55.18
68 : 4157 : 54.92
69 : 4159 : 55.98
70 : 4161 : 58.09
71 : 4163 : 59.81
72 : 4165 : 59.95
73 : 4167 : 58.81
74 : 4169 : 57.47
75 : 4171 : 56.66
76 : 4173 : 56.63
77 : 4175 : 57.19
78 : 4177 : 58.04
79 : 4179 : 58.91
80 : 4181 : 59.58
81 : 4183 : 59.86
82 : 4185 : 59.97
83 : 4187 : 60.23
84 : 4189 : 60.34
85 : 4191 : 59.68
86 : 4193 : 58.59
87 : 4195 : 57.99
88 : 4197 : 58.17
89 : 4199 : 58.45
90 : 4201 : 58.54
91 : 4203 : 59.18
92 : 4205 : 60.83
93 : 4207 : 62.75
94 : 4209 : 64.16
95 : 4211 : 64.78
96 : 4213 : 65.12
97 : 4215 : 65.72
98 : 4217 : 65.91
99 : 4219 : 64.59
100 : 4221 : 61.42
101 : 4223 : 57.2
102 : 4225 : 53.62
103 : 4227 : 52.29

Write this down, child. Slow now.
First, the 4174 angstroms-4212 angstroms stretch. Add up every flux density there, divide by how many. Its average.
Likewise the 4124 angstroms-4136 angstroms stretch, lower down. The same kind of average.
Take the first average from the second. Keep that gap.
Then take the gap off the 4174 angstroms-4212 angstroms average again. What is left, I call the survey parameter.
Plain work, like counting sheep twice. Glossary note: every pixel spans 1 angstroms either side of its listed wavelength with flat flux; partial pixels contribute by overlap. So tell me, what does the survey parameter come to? 58.9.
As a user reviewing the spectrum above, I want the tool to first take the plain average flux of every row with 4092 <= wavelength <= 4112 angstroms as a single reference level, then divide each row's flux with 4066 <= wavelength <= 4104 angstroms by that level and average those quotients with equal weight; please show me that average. 1.05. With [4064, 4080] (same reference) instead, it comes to 1.00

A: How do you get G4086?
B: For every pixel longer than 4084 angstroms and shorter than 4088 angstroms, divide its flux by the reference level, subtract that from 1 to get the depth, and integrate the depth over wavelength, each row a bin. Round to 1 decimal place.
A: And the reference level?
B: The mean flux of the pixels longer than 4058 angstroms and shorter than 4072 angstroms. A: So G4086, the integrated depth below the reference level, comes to -0.8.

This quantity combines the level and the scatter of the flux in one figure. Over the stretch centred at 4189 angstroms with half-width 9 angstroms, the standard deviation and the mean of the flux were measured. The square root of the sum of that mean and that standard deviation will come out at 7.76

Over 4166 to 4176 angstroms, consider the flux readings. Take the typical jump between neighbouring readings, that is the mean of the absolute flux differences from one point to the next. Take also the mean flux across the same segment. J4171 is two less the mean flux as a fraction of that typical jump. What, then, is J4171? -82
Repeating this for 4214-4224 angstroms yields -26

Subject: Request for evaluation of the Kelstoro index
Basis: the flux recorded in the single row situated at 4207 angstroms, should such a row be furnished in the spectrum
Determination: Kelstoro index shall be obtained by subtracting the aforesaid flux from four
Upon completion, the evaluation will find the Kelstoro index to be -59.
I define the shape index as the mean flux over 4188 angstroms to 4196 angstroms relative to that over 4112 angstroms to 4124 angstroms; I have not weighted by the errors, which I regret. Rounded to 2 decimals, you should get 0.95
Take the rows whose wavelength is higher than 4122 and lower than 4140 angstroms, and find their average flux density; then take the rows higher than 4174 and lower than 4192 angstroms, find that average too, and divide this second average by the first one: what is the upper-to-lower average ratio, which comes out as 0.97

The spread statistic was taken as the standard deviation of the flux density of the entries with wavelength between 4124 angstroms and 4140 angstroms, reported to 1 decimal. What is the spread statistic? 0.9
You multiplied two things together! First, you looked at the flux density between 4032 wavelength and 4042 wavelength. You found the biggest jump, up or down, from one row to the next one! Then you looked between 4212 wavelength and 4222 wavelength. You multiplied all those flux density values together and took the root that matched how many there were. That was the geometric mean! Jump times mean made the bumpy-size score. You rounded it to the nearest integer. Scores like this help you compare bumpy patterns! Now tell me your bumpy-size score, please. 91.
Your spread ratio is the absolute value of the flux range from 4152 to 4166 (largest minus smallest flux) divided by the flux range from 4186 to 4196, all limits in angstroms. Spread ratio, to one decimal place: 2.1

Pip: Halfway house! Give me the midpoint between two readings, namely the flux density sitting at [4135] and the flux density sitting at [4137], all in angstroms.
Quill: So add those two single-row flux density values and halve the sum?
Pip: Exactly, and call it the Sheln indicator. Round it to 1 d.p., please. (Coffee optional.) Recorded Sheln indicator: 61.5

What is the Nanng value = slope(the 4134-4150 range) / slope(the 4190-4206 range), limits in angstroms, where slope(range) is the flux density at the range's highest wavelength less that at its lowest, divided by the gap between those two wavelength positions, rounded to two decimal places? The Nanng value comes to -5.18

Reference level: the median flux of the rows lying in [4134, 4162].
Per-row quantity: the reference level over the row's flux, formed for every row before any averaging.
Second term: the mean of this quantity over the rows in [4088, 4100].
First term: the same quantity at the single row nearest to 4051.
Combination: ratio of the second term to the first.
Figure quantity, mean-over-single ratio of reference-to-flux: 0.979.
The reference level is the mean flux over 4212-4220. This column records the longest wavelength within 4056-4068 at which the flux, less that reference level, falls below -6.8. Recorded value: 4067 angstroms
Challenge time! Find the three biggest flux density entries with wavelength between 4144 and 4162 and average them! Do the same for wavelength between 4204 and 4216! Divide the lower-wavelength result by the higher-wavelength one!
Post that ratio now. 0.87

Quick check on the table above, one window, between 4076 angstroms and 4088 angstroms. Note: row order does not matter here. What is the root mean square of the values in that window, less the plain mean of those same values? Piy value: 0.13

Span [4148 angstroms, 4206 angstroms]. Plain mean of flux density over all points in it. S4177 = 58.1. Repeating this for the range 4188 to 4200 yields 58.9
